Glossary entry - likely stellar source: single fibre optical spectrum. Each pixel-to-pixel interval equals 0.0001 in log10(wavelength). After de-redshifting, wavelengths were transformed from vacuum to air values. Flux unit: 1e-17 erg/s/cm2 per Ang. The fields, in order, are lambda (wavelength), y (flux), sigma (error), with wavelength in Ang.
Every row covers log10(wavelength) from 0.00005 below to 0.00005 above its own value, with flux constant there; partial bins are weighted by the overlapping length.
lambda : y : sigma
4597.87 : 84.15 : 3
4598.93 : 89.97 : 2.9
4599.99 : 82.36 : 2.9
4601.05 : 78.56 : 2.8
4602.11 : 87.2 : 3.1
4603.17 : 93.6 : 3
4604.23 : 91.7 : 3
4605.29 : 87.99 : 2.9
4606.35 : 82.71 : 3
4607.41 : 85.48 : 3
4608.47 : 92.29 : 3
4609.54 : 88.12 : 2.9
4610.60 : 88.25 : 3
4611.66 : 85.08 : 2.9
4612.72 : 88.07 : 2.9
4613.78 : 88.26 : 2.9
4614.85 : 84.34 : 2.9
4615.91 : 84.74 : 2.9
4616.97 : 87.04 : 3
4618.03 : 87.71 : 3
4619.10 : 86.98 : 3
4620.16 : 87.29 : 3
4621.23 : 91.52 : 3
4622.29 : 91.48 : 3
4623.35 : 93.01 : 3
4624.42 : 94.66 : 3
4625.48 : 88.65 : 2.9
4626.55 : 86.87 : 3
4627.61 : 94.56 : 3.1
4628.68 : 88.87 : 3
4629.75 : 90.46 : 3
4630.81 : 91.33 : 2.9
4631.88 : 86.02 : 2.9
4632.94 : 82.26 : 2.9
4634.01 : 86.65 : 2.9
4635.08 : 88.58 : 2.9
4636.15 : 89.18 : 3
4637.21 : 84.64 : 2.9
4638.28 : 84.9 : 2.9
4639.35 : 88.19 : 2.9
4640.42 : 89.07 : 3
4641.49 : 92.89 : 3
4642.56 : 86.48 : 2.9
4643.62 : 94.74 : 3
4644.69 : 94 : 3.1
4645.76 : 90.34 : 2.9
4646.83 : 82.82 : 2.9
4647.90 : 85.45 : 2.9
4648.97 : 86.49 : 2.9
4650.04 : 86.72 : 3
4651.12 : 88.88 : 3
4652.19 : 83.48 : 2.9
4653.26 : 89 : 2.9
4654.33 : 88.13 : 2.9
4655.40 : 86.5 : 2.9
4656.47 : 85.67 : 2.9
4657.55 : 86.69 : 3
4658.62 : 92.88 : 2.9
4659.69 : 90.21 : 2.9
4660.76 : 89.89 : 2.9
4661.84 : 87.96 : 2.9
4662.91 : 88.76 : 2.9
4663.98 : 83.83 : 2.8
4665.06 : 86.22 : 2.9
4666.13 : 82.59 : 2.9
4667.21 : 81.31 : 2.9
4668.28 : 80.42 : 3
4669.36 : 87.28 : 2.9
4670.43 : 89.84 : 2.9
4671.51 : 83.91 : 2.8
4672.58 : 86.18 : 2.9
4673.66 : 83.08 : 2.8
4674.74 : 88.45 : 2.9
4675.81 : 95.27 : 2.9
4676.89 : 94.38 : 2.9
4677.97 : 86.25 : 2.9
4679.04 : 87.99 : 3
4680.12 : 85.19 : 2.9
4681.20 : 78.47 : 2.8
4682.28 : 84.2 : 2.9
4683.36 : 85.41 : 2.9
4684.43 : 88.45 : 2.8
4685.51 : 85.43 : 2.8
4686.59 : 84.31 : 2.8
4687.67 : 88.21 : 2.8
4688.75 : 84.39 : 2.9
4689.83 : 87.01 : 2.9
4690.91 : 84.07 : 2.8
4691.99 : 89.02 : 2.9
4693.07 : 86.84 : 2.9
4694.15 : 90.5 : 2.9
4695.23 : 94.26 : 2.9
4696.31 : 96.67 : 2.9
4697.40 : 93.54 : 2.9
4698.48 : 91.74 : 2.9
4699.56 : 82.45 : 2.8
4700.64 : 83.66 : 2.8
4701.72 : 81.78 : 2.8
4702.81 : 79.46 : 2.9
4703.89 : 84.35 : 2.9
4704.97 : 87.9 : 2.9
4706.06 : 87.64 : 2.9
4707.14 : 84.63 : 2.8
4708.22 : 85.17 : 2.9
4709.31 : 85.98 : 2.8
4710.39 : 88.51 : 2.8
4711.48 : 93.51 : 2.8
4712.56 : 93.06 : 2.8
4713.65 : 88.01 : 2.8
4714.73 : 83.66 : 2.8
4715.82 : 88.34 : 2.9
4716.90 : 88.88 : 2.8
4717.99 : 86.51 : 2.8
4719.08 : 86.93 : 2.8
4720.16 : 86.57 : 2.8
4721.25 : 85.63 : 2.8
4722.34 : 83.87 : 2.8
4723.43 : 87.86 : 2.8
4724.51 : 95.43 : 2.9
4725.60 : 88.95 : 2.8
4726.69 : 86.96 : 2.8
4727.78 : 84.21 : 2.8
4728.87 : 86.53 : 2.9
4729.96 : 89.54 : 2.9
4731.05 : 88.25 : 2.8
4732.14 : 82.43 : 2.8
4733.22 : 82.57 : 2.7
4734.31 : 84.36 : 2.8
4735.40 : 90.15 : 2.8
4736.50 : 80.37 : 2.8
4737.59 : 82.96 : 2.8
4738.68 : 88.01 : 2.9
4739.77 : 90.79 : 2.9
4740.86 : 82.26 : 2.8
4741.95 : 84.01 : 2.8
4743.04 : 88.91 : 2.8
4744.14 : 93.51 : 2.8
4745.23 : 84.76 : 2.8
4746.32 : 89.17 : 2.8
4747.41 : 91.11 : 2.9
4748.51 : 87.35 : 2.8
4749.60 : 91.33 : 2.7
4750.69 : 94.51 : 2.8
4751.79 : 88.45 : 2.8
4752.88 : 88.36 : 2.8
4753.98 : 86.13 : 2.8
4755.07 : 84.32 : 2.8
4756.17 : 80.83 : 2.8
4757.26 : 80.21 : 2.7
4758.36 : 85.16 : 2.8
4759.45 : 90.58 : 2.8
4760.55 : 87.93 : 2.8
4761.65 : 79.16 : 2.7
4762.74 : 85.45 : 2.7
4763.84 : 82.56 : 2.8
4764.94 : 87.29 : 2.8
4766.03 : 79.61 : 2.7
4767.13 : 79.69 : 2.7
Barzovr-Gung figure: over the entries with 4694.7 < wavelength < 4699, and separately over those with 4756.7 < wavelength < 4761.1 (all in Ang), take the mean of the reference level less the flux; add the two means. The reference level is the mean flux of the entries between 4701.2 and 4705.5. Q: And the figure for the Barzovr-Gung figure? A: -13.3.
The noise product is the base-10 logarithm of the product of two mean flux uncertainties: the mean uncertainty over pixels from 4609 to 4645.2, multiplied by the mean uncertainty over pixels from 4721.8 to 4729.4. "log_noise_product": 0.923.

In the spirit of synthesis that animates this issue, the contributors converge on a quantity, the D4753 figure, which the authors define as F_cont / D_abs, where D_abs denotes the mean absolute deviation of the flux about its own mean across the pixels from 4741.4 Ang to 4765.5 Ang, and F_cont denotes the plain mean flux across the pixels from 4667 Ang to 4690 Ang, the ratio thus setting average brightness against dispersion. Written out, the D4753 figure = 26.3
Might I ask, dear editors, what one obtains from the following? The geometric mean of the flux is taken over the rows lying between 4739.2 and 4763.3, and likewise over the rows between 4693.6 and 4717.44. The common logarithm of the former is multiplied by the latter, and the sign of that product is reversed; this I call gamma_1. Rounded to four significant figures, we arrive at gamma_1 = -170.2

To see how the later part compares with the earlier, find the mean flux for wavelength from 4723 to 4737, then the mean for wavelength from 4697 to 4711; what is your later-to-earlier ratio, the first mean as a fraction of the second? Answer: 1.010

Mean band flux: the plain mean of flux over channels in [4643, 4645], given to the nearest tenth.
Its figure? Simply 94.4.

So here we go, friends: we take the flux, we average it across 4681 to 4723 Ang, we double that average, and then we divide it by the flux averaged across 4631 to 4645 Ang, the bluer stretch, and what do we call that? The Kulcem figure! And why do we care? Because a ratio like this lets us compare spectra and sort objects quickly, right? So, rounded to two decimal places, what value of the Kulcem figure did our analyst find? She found 1.97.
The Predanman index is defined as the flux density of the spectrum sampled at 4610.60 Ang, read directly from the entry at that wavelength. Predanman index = 88.25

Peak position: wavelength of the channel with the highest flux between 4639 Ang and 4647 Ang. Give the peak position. 4643.62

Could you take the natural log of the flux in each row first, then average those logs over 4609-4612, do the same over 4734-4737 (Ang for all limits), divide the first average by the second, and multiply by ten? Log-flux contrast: 10.1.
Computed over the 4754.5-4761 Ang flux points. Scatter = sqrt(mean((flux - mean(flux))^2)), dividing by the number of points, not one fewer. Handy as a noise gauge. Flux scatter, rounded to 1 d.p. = 3.7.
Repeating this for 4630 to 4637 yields 2.9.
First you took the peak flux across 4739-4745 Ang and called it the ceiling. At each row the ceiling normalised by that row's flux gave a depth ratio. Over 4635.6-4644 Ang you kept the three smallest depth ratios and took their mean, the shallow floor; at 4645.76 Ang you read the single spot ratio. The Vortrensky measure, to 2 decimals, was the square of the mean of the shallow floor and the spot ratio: 1.05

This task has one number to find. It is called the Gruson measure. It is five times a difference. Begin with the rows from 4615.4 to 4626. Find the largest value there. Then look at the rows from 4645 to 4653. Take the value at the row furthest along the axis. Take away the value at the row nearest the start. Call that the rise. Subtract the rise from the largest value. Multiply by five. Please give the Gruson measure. 508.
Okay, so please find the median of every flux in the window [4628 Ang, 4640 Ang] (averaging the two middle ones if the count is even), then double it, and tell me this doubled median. 176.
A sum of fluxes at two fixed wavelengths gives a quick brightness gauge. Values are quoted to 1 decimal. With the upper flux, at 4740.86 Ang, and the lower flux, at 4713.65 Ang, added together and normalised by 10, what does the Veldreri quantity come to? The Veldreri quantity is 17.0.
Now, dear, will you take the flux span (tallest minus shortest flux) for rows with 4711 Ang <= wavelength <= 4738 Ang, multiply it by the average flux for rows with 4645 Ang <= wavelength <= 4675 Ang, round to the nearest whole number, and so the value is 1303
